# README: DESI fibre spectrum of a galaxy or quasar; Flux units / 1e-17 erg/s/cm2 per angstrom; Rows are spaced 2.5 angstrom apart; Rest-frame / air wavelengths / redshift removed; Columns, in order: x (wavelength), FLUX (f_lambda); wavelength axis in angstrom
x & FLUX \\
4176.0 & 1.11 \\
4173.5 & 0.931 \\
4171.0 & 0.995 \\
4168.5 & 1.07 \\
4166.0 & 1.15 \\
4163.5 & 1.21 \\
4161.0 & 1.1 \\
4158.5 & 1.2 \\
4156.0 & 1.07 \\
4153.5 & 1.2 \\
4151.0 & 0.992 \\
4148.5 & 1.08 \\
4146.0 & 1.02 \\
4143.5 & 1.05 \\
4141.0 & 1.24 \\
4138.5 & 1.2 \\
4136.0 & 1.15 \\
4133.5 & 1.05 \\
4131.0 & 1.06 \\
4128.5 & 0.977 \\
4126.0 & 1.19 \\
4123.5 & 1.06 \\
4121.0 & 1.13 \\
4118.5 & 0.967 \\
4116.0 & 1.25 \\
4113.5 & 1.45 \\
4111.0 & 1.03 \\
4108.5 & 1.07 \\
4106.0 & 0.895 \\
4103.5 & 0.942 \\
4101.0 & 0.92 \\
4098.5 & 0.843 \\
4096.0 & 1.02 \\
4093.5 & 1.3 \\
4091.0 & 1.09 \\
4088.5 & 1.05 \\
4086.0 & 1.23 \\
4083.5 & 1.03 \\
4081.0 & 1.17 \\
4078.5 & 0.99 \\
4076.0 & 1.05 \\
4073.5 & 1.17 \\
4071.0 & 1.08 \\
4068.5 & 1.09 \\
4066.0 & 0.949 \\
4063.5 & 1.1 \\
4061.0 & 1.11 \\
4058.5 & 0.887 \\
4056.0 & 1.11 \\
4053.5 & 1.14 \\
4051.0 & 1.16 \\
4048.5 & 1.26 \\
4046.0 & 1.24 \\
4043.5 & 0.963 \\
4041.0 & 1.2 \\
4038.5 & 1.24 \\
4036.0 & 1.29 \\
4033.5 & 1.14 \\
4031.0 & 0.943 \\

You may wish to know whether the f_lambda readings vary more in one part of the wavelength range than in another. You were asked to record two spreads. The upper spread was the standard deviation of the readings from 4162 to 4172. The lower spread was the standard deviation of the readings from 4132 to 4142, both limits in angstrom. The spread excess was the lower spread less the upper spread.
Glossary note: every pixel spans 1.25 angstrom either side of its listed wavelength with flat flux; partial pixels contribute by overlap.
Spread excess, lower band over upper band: -0.01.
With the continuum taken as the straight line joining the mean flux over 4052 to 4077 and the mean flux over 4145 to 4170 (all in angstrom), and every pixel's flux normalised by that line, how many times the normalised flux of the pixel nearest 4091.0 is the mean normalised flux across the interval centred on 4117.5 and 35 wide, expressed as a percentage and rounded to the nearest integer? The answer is 97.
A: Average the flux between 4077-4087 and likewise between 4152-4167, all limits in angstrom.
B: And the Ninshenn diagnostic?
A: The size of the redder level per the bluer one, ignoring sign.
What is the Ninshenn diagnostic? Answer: 1.05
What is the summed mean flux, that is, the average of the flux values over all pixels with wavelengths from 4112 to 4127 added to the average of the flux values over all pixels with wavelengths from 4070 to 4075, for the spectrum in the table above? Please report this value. 2.30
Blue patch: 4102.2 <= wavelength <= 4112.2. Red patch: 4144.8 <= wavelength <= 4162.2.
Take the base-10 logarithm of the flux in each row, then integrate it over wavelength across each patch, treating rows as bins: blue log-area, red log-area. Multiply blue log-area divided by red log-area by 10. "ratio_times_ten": -1.2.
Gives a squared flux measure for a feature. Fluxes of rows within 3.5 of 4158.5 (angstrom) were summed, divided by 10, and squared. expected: 0.1136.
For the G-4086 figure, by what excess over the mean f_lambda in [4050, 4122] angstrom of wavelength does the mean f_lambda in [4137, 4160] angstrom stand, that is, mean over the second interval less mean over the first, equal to 0.04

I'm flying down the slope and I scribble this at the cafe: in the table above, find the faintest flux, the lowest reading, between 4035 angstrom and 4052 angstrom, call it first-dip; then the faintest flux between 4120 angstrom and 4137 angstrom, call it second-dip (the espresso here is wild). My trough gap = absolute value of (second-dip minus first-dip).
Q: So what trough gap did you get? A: 0.014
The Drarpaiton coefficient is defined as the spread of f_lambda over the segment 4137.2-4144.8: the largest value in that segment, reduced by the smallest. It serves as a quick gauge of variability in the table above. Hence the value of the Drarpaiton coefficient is 0.19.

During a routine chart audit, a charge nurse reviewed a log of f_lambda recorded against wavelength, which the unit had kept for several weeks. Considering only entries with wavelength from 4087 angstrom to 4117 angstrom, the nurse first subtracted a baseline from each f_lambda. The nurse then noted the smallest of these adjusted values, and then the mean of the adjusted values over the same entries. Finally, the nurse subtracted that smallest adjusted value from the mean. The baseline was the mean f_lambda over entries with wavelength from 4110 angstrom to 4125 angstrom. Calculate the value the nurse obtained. 0.23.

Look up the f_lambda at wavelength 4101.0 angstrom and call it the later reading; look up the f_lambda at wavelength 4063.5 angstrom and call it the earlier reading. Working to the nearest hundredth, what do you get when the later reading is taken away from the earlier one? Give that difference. 0.18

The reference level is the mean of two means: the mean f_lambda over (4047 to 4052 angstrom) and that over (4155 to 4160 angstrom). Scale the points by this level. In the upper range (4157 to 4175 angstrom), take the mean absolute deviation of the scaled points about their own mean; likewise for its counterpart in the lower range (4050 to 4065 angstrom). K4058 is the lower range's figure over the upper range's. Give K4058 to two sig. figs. 0.81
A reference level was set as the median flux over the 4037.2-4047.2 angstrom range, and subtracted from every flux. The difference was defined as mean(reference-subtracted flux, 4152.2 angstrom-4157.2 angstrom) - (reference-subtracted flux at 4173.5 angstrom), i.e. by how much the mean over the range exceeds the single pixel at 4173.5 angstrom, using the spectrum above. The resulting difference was 0.20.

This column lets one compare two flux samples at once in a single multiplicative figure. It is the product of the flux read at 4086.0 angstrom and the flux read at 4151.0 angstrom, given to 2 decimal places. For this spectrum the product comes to 1.22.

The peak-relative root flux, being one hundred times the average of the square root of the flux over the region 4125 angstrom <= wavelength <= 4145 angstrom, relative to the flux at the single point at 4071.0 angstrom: 98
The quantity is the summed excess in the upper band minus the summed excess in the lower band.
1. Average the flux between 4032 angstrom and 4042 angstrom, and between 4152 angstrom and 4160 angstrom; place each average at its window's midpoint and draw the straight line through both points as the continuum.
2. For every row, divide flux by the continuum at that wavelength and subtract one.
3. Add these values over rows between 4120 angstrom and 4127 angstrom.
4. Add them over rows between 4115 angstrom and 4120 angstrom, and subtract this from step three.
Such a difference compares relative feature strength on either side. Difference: 0.00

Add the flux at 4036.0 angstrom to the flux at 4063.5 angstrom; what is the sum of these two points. 2.39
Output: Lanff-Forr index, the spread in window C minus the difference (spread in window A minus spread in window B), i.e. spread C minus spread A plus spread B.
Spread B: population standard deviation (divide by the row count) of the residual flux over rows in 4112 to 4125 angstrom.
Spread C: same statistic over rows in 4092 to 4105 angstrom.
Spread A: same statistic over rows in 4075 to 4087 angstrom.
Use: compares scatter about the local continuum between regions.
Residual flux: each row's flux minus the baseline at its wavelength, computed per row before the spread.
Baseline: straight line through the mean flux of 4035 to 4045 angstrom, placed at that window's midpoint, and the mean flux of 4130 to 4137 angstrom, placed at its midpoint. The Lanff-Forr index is 0.227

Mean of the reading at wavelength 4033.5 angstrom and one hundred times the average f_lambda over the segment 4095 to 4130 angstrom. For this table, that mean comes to 53.2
